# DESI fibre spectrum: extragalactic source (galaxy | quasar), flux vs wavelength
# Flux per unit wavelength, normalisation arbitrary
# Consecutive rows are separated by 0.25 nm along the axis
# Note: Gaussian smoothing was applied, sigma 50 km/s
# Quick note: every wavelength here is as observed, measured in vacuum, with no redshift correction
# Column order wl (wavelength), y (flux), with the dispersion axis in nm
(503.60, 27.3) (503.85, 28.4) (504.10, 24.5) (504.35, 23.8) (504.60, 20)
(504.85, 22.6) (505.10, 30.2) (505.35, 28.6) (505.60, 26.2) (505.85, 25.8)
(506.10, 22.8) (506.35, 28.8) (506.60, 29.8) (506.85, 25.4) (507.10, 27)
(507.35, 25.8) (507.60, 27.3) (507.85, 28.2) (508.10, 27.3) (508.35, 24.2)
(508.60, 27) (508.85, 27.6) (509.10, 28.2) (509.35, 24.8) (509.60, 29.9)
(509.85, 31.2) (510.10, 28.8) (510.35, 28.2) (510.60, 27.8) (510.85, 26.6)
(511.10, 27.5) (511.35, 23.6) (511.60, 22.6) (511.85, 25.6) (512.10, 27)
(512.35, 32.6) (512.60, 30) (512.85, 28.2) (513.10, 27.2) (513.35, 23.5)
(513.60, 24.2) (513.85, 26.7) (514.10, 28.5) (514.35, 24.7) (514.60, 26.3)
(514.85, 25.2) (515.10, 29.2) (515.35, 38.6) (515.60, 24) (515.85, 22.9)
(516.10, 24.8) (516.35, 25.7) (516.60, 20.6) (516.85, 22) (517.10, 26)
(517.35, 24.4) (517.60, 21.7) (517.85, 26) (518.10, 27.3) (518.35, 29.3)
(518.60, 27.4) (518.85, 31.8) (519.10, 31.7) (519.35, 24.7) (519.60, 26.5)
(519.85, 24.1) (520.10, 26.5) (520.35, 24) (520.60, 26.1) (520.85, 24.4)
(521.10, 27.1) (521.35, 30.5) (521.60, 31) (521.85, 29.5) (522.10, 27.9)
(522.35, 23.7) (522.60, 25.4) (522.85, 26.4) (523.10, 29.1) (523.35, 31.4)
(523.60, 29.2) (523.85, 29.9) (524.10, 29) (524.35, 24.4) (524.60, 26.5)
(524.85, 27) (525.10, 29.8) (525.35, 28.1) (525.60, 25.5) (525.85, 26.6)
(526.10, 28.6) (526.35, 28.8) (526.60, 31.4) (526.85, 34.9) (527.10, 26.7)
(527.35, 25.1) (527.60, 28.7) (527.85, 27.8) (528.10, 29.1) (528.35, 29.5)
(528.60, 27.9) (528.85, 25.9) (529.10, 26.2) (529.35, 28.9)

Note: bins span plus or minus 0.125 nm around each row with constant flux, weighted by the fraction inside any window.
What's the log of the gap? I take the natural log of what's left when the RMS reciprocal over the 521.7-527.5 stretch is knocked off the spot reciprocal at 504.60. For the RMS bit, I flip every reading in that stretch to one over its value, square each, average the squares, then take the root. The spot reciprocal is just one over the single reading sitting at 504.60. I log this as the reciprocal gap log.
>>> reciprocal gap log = -4.3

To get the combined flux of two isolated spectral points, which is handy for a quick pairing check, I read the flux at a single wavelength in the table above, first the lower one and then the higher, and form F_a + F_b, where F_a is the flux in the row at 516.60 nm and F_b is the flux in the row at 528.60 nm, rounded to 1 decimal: 48.5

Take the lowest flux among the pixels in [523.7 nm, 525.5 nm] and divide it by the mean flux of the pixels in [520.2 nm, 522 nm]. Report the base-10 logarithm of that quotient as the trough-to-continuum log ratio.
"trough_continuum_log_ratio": -0.052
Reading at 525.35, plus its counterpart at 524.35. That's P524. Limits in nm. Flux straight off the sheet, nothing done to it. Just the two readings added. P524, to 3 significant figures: 52.5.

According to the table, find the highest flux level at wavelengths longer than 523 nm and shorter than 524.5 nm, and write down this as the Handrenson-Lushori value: 31.4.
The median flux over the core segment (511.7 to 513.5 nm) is 27.2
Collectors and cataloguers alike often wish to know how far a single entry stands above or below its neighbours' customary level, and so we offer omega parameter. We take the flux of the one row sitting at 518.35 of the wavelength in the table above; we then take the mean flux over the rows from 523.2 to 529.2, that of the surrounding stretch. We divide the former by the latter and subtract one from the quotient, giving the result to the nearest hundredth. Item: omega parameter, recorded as 0.04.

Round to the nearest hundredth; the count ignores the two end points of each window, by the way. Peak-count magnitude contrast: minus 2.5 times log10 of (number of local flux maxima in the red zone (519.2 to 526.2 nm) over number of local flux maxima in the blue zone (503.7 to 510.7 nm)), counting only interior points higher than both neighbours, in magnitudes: -0.17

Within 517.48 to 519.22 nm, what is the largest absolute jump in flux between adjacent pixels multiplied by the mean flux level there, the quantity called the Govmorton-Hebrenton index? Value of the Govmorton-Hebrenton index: 123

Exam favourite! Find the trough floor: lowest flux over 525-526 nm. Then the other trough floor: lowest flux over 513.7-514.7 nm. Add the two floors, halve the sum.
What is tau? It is 25.1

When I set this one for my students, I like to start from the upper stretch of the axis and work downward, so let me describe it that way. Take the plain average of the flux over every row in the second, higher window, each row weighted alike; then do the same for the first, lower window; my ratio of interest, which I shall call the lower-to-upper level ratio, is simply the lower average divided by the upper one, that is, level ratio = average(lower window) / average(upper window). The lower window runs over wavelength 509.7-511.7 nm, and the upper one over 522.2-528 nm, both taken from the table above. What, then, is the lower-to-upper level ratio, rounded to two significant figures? 0.97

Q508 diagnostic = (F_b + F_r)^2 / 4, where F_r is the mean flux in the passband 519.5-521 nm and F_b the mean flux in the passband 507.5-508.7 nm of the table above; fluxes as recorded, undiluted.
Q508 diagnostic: 678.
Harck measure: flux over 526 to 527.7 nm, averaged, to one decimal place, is 29.2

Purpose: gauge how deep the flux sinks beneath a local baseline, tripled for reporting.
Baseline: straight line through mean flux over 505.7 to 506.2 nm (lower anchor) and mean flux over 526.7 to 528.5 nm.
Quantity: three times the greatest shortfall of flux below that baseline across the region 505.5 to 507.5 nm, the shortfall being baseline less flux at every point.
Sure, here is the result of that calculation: 5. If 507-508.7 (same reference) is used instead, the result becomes 2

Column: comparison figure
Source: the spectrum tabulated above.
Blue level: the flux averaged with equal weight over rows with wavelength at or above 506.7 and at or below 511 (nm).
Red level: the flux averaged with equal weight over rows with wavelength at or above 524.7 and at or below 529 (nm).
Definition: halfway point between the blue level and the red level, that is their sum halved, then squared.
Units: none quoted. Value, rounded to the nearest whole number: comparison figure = 775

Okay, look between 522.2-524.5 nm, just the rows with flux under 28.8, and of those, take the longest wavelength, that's 524.35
